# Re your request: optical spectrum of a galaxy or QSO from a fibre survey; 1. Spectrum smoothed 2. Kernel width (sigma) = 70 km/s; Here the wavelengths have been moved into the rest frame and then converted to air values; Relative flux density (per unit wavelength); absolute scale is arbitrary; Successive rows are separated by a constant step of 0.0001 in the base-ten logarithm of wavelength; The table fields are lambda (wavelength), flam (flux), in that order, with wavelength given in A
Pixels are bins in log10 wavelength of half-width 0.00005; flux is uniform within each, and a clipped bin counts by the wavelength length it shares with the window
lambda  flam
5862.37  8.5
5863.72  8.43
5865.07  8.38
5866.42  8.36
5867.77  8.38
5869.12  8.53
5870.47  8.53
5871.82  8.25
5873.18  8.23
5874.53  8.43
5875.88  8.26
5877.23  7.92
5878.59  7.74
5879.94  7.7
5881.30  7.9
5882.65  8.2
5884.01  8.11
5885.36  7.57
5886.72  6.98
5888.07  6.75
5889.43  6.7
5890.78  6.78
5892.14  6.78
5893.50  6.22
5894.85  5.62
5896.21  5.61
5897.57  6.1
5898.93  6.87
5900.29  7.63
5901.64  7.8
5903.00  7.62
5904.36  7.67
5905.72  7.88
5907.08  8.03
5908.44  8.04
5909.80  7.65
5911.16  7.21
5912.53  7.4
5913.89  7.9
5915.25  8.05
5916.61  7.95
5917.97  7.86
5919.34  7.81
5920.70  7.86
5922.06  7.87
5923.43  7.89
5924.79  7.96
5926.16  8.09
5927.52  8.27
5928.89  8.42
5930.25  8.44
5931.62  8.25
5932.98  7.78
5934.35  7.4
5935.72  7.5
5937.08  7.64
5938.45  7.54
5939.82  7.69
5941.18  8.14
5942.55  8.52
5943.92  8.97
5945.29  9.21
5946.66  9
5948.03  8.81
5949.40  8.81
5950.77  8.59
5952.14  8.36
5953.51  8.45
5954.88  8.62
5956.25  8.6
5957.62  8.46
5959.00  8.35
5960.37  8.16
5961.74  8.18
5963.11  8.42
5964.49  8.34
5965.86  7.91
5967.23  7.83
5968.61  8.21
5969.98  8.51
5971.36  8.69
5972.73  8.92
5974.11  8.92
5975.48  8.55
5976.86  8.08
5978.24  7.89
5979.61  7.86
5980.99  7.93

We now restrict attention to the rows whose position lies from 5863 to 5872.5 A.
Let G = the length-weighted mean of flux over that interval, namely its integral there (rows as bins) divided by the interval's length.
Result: 8.41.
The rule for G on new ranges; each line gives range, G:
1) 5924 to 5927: 8.04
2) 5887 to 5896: 6.46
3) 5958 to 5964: 8.28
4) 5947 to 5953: 8.66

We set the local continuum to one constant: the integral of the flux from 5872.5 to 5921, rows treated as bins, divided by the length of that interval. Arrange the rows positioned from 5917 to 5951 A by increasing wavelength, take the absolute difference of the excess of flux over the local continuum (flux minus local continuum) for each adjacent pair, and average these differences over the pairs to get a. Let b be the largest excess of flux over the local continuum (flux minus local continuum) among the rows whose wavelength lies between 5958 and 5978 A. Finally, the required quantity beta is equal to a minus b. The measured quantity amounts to -1.3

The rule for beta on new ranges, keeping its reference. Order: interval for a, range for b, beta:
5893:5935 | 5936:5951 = -1.5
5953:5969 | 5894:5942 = -0.8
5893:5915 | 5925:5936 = -0.6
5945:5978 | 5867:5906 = -0.9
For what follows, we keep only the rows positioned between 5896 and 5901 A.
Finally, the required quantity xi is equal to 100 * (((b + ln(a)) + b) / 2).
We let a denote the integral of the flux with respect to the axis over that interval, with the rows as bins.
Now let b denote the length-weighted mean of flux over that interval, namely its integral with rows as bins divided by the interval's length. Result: 841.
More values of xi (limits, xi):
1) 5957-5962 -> 1015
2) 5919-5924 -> 970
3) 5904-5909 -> 976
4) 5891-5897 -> 791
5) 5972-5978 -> 1053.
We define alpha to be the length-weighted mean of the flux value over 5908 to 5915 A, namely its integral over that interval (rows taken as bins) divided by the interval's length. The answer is 7.6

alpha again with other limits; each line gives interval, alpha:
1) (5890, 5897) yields 6.2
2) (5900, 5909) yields 7.8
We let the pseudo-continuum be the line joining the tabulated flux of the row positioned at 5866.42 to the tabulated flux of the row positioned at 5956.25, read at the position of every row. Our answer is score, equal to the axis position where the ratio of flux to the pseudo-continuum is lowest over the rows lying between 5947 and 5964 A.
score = 5960.37 A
